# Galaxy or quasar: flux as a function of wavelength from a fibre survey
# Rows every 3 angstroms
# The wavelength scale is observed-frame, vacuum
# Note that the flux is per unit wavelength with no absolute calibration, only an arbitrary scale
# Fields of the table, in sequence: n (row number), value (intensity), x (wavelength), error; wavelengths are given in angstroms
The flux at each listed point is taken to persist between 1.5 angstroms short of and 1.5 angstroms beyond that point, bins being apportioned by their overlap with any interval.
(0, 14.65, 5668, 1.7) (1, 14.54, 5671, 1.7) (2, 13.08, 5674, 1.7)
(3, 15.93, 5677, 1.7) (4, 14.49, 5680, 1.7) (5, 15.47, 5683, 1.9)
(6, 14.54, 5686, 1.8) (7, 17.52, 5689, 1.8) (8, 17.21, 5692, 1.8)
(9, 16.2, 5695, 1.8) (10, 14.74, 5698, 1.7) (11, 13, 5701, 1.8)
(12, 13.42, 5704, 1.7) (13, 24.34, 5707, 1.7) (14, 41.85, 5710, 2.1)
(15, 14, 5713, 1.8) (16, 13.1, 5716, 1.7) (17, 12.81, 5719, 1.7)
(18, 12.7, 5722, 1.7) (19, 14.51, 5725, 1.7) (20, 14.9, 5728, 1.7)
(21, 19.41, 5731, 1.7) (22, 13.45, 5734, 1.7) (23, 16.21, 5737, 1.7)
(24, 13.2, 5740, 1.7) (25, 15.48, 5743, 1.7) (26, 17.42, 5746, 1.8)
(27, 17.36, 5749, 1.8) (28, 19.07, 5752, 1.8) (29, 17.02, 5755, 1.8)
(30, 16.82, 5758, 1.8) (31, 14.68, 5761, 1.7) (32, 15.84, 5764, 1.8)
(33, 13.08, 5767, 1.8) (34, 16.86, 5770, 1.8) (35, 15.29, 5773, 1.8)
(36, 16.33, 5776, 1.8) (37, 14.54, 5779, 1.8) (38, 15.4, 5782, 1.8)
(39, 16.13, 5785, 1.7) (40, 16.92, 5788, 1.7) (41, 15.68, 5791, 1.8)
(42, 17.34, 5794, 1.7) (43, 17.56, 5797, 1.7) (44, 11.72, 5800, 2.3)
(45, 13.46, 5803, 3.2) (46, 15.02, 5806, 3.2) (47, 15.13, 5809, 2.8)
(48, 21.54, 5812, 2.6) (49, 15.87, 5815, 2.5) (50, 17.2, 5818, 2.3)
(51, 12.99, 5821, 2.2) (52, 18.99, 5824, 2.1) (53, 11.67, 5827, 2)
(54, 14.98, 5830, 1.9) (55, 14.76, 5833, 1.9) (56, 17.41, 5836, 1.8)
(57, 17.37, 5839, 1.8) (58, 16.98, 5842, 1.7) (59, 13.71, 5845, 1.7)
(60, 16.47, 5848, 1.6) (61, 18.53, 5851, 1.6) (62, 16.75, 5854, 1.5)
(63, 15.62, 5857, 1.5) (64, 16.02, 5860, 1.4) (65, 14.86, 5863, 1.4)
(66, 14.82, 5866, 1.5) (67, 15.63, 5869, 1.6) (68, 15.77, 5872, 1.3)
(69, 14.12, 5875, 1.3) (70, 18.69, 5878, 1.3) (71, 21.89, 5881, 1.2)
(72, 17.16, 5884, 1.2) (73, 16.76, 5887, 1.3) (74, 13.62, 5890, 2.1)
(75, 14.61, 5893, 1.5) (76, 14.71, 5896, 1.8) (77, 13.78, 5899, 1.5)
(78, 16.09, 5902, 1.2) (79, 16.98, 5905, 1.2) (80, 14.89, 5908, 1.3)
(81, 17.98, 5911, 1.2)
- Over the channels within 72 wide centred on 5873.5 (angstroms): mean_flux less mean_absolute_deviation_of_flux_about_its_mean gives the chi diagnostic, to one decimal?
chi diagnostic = 14.7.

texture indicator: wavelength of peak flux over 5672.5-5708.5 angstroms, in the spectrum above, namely 5707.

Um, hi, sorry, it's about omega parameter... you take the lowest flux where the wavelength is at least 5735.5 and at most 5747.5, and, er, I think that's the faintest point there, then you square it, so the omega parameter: 174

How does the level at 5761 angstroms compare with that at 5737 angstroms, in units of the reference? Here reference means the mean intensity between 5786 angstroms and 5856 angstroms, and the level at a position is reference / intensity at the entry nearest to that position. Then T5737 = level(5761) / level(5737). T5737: 1.10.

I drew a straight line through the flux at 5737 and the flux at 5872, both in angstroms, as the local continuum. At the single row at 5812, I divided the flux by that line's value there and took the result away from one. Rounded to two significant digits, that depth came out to -0.35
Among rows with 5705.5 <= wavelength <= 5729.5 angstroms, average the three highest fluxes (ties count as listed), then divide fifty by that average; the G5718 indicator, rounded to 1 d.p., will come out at 1.8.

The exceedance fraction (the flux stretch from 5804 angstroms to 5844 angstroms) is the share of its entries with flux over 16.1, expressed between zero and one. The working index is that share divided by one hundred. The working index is 0.0046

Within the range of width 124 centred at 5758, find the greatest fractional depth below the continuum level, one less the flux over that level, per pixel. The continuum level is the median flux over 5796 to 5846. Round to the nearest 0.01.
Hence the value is 0.23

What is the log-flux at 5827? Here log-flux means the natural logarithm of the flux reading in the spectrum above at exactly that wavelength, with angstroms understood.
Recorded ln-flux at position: 2.46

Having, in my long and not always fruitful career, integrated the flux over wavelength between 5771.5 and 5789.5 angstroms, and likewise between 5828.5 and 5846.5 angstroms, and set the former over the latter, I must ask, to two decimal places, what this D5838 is 0.99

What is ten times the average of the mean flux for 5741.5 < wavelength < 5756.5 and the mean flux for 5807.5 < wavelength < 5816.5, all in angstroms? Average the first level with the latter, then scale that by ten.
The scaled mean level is 174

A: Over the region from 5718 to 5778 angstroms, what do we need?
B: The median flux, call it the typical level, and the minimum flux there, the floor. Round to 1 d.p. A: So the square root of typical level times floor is 14.1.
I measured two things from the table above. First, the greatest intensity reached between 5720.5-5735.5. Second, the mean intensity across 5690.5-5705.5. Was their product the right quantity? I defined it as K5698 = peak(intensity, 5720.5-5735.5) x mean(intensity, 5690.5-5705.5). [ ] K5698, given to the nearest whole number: 289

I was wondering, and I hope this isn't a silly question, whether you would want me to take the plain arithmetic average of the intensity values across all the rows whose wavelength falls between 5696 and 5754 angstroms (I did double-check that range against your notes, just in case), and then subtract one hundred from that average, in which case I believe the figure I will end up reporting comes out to -83.1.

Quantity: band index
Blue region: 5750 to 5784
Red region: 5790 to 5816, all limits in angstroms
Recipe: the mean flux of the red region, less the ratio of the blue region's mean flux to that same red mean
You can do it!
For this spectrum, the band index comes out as 14.93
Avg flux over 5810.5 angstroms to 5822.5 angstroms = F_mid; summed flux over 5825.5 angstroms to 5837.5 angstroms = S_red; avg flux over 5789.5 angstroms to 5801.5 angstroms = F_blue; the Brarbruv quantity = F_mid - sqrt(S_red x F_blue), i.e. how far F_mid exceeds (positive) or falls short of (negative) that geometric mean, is -13.4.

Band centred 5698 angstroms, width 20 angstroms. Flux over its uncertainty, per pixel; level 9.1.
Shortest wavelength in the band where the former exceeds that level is 5689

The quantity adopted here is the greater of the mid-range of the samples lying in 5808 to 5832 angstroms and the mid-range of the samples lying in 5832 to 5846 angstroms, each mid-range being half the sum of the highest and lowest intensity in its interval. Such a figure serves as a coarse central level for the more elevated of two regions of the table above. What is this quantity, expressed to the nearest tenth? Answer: 16.6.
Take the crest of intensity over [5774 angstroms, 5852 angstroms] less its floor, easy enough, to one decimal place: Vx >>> 9.9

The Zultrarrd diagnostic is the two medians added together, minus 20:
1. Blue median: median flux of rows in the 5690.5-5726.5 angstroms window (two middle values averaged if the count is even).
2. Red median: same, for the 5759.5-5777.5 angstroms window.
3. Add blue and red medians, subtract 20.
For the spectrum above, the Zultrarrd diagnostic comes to 9.8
